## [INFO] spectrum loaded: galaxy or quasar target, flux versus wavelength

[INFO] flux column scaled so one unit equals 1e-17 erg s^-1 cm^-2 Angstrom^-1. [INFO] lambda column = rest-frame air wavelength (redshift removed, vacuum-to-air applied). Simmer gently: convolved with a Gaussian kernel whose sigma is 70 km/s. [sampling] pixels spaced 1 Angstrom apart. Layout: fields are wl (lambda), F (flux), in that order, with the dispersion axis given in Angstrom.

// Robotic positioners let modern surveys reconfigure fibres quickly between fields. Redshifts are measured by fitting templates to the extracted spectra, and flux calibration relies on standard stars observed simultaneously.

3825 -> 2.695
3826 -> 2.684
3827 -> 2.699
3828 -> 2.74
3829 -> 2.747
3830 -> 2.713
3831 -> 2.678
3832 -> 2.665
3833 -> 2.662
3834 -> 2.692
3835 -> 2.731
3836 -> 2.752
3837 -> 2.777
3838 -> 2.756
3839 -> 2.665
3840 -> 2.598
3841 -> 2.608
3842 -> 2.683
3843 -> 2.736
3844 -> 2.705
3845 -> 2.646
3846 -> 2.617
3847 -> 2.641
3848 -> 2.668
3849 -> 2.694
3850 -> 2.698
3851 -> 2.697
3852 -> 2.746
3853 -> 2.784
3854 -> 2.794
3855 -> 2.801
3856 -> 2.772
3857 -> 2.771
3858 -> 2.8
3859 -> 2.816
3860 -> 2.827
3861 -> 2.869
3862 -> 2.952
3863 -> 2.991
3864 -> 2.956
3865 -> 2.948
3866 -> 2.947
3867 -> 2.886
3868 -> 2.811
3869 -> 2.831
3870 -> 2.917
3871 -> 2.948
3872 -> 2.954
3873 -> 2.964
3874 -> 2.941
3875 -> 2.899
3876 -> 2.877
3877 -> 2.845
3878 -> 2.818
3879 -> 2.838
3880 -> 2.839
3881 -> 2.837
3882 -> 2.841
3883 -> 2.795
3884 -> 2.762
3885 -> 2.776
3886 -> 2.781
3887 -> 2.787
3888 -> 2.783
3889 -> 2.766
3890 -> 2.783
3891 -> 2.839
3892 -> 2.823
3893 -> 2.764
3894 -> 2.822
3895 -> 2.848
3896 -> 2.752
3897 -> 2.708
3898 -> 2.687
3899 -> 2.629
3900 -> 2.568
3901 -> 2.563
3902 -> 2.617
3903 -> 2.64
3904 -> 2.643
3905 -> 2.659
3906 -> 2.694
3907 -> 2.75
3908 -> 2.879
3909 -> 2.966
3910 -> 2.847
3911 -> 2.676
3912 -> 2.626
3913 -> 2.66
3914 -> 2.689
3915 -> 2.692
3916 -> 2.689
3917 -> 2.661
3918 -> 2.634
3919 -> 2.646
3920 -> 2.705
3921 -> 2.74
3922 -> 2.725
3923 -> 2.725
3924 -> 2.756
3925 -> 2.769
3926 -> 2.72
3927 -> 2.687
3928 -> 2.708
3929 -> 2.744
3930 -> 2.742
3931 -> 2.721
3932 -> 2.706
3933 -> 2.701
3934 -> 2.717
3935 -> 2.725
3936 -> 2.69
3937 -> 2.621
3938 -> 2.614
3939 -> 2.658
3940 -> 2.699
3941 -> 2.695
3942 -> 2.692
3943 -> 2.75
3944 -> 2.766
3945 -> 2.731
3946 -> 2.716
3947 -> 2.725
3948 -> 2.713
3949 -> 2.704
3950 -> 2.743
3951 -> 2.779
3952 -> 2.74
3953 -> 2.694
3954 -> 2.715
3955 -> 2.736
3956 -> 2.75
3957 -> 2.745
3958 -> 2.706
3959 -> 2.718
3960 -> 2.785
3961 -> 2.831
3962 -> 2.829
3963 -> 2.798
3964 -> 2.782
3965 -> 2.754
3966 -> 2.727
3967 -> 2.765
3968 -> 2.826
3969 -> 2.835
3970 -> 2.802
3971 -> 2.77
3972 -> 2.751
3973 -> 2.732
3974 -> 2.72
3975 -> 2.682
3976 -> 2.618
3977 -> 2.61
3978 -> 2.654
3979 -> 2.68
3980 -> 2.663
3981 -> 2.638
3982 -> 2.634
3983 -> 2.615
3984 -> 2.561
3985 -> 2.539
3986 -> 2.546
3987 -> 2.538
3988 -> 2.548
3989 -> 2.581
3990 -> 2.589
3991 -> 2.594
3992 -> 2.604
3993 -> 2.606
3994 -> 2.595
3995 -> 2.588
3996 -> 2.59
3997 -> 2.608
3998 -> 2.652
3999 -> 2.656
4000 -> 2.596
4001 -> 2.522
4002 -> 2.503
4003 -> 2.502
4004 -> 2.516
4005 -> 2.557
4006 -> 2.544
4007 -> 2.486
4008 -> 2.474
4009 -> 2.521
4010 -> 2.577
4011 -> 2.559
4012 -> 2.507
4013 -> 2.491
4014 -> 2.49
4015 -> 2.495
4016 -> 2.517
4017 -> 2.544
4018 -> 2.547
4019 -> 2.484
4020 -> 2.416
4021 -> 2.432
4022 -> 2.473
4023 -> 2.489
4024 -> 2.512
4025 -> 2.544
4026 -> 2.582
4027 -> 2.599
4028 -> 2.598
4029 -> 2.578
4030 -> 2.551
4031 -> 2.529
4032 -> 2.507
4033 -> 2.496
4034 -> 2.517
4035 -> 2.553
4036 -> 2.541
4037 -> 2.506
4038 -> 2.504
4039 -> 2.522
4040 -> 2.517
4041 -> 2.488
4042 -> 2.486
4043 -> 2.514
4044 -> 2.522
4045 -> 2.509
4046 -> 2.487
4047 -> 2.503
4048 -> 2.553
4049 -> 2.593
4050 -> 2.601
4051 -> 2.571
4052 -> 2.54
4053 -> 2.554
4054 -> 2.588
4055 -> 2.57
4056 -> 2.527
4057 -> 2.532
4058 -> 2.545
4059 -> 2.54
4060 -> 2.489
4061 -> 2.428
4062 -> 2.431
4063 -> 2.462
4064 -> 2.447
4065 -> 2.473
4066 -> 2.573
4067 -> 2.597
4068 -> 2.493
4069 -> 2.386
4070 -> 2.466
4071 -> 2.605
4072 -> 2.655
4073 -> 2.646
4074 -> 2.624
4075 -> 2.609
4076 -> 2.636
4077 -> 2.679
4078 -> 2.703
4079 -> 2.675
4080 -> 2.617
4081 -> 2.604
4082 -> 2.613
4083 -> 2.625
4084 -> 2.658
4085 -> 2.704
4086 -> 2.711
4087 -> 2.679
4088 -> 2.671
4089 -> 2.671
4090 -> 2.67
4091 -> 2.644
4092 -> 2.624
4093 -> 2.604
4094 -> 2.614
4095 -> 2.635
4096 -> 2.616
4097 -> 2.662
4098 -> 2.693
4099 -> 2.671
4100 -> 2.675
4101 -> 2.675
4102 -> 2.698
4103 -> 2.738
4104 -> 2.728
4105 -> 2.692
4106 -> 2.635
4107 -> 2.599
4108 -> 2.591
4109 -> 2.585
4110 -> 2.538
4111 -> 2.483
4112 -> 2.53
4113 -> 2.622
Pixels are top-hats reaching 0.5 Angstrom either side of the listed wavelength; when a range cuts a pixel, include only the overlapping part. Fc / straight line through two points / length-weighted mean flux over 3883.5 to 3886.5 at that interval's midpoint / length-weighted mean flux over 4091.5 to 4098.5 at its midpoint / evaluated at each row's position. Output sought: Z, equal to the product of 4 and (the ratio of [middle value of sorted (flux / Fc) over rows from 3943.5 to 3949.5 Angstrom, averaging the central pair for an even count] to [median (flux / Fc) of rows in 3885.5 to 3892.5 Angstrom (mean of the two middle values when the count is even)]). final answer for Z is 3.96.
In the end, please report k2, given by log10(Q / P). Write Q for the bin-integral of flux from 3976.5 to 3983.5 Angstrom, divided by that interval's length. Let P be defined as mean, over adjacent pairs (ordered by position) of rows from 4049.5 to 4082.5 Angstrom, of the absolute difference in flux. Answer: 1.84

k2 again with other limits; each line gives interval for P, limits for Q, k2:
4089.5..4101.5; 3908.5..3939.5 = 2.13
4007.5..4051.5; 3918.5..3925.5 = 2.05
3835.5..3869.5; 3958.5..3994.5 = 1.91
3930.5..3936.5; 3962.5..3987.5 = 2.23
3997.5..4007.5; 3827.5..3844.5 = 1.93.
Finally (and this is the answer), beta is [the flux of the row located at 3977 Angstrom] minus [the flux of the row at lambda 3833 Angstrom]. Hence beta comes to -0.05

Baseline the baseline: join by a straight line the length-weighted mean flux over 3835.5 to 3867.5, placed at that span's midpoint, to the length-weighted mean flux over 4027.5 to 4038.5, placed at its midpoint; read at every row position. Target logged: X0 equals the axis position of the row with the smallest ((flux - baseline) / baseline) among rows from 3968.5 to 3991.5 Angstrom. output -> 3985 Angstrom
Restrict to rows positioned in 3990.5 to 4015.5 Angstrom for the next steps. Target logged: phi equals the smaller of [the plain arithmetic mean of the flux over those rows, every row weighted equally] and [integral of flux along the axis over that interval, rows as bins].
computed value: 2.55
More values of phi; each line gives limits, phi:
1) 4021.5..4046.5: 2.52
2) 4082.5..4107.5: 2.66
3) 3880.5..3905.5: 2.74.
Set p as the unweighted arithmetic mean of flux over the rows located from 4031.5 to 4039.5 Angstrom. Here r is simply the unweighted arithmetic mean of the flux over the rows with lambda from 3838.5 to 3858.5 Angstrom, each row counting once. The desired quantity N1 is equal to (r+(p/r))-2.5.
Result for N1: 1.14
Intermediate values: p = 2.52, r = 2.71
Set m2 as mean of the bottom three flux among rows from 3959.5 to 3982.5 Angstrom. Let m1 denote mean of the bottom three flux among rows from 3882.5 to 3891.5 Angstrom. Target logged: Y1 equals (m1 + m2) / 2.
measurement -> 2.69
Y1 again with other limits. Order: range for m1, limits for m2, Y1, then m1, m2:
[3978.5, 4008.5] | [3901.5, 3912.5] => 2.56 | 2.49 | 2.63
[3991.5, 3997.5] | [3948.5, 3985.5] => 2.58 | 2.59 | 2.57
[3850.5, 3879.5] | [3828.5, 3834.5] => 2.70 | 2.74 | 2.67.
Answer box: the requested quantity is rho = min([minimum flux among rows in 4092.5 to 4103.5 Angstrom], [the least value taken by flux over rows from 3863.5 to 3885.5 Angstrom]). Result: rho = 2.60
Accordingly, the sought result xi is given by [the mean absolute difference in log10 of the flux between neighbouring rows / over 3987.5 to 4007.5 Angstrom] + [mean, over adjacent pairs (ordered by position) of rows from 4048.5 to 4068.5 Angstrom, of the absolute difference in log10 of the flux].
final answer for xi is 0.0093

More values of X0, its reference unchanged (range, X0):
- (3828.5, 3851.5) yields 3840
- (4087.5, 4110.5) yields 4110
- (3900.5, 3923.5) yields 3901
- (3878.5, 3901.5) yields 3901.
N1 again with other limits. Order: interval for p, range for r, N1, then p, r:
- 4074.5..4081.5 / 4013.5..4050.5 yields 1.07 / 2.65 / 2.52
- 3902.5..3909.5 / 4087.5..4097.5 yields 1.18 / 2.75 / 2.64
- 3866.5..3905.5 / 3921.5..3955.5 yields 1.24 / 2.79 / 2.72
